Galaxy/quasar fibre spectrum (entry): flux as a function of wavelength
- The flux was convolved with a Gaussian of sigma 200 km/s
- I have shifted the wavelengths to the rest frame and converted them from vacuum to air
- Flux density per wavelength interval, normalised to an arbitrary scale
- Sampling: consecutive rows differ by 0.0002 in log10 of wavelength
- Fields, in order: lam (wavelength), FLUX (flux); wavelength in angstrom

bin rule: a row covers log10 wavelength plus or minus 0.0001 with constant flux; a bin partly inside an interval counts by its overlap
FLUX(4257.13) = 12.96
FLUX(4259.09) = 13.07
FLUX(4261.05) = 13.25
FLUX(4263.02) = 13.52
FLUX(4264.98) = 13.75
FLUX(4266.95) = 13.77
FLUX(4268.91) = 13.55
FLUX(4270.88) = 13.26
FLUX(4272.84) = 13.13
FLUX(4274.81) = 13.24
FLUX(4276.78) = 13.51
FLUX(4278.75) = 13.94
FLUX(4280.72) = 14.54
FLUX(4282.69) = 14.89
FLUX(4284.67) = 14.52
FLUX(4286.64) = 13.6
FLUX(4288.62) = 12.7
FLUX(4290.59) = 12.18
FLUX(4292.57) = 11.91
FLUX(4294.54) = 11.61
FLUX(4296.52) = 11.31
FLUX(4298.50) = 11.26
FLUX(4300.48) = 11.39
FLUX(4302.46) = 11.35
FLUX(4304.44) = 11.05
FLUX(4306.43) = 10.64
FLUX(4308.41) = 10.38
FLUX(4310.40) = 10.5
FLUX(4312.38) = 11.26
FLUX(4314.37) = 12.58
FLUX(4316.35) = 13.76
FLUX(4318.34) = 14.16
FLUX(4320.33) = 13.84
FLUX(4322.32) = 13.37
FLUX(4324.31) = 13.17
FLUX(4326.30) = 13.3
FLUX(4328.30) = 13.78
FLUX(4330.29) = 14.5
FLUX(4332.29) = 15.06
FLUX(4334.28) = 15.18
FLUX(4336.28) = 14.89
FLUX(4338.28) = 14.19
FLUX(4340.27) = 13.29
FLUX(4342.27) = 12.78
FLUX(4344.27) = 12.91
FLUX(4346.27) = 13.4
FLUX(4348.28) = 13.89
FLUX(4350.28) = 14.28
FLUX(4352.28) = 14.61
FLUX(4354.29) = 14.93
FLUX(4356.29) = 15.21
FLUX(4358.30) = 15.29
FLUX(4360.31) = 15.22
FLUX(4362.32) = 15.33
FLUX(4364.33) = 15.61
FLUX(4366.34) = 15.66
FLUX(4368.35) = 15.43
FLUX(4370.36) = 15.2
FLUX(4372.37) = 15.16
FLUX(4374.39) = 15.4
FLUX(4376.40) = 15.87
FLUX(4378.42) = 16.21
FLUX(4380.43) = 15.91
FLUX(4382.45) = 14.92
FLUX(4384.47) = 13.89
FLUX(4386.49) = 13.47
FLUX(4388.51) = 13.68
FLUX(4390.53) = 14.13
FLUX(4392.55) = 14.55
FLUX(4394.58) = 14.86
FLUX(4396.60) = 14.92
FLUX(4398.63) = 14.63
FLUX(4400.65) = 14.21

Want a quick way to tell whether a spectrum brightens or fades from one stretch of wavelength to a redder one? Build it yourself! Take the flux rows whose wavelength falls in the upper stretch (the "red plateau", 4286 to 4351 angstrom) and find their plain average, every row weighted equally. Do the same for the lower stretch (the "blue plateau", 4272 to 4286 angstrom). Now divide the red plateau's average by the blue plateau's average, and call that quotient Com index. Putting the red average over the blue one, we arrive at 0.9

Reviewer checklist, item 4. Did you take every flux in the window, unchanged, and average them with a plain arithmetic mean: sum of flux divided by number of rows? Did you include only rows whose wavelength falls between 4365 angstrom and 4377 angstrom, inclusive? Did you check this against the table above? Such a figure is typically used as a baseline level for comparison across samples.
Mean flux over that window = 15.45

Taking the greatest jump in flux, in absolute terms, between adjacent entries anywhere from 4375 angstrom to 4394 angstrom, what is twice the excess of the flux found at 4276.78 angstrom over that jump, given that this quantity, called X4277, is 25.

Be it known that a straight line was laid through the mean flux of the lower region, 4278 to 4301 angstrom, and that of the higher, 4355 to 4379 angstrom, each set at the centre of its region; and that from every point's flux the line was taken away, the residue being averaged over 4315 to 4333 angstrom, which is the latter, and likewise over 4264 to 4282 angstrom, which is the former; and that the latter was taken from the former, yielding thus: 1.5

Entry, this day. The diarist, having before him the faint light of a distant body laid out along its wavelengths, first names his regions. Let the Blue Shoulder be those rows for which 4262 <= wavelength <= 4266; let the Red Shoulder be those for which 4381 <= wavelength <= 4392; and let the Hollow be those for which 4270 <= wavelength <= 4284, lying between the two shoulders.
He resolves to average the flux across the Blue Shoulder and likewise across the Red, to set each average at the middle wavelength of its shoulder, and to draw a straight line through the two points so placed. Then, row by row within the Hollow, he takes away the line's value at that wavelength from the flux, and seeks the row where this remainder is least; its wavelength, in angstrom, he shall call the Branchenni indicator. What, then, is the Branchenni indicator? 4272.84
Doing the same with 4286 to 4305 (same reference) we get 4304.44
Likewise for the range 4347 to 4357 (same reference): 4348.28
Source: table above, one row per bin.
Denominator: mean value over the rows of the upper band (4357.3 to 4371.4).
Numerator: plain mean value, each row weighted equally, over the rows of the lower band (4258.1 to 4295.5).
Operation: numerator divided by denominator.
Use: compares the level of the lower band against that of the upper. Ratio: 0.87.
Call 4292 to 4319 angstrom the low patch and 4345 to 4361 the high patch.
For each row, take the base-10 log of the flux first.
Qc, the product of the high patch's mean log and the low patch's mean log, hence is 1.24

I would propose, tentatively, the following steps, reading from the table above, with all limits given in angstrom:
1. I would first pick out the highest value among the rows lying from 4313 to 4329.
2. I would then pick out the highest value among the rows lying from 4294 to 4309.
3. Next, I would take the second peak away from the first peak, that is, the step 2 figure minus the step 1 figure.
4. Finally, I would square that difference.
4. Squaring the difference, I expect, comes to 6.5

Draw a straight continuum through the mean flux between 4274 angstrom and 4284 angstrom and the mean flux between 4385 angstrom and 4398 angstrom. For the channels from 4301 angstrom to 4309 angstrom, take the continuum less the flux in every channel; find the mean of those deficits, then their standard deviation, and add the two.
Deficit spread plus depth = 3.6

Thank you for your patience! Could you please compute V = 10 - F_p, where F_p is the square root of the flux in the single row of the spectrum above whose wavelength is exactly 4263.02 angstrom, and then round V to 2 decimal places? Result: 6.32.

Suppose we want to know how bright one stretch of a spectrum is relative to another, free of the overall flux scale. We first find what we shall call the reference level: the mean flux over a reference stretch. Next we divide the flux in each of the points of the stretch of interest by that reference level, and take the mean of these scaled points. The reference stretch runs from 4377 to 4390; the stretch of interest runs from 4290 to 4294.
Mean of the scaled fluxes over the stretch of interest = 0.82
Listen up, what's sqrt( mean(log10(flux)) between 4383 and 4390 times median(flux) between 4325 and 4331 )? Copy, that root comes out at 3.96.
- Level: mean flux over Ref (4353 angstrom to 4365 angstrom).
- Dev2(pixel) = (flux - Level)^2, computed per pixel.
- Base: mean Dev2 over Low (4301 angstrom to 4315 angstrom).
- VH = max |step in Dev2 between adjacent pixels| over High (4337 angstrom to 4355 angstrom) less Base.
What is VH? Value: -15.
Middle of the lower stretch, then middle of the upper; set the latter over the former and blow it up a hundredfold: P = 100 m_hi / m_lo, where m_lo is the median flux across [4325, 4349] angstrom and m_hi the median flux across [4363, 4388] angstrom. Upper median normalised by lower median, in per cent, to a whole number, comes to 111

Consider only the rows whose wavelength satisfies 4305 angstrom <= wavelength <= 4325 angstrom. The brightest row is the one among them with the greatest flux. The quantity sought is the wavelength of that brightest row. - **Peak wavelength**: 4318.34 angstrom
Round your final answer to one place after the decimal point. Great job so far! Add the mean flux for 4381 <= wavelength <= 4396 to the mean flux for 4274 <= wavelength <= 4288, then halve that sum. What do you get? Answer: 14.1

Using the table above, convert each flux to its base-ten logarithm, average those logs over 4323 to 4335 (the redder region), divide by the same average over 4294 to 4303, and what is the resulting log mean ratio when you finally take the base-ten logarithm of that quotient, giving 0.037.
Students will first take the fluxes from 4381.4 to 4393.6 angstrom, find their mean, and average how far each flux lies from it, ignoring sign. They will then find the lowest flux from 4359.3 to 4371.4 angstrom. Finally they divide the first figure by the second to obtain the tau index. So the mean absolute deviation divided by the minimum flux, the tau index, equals 0.028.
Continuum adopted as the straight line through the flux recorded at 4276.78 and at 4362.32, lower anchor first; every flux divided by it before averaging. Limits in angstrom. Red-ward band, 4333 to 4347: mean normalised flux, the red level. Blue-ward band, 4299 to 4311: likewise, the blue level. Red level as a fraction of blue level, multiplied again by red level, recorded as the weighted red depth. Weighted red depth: 1.12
